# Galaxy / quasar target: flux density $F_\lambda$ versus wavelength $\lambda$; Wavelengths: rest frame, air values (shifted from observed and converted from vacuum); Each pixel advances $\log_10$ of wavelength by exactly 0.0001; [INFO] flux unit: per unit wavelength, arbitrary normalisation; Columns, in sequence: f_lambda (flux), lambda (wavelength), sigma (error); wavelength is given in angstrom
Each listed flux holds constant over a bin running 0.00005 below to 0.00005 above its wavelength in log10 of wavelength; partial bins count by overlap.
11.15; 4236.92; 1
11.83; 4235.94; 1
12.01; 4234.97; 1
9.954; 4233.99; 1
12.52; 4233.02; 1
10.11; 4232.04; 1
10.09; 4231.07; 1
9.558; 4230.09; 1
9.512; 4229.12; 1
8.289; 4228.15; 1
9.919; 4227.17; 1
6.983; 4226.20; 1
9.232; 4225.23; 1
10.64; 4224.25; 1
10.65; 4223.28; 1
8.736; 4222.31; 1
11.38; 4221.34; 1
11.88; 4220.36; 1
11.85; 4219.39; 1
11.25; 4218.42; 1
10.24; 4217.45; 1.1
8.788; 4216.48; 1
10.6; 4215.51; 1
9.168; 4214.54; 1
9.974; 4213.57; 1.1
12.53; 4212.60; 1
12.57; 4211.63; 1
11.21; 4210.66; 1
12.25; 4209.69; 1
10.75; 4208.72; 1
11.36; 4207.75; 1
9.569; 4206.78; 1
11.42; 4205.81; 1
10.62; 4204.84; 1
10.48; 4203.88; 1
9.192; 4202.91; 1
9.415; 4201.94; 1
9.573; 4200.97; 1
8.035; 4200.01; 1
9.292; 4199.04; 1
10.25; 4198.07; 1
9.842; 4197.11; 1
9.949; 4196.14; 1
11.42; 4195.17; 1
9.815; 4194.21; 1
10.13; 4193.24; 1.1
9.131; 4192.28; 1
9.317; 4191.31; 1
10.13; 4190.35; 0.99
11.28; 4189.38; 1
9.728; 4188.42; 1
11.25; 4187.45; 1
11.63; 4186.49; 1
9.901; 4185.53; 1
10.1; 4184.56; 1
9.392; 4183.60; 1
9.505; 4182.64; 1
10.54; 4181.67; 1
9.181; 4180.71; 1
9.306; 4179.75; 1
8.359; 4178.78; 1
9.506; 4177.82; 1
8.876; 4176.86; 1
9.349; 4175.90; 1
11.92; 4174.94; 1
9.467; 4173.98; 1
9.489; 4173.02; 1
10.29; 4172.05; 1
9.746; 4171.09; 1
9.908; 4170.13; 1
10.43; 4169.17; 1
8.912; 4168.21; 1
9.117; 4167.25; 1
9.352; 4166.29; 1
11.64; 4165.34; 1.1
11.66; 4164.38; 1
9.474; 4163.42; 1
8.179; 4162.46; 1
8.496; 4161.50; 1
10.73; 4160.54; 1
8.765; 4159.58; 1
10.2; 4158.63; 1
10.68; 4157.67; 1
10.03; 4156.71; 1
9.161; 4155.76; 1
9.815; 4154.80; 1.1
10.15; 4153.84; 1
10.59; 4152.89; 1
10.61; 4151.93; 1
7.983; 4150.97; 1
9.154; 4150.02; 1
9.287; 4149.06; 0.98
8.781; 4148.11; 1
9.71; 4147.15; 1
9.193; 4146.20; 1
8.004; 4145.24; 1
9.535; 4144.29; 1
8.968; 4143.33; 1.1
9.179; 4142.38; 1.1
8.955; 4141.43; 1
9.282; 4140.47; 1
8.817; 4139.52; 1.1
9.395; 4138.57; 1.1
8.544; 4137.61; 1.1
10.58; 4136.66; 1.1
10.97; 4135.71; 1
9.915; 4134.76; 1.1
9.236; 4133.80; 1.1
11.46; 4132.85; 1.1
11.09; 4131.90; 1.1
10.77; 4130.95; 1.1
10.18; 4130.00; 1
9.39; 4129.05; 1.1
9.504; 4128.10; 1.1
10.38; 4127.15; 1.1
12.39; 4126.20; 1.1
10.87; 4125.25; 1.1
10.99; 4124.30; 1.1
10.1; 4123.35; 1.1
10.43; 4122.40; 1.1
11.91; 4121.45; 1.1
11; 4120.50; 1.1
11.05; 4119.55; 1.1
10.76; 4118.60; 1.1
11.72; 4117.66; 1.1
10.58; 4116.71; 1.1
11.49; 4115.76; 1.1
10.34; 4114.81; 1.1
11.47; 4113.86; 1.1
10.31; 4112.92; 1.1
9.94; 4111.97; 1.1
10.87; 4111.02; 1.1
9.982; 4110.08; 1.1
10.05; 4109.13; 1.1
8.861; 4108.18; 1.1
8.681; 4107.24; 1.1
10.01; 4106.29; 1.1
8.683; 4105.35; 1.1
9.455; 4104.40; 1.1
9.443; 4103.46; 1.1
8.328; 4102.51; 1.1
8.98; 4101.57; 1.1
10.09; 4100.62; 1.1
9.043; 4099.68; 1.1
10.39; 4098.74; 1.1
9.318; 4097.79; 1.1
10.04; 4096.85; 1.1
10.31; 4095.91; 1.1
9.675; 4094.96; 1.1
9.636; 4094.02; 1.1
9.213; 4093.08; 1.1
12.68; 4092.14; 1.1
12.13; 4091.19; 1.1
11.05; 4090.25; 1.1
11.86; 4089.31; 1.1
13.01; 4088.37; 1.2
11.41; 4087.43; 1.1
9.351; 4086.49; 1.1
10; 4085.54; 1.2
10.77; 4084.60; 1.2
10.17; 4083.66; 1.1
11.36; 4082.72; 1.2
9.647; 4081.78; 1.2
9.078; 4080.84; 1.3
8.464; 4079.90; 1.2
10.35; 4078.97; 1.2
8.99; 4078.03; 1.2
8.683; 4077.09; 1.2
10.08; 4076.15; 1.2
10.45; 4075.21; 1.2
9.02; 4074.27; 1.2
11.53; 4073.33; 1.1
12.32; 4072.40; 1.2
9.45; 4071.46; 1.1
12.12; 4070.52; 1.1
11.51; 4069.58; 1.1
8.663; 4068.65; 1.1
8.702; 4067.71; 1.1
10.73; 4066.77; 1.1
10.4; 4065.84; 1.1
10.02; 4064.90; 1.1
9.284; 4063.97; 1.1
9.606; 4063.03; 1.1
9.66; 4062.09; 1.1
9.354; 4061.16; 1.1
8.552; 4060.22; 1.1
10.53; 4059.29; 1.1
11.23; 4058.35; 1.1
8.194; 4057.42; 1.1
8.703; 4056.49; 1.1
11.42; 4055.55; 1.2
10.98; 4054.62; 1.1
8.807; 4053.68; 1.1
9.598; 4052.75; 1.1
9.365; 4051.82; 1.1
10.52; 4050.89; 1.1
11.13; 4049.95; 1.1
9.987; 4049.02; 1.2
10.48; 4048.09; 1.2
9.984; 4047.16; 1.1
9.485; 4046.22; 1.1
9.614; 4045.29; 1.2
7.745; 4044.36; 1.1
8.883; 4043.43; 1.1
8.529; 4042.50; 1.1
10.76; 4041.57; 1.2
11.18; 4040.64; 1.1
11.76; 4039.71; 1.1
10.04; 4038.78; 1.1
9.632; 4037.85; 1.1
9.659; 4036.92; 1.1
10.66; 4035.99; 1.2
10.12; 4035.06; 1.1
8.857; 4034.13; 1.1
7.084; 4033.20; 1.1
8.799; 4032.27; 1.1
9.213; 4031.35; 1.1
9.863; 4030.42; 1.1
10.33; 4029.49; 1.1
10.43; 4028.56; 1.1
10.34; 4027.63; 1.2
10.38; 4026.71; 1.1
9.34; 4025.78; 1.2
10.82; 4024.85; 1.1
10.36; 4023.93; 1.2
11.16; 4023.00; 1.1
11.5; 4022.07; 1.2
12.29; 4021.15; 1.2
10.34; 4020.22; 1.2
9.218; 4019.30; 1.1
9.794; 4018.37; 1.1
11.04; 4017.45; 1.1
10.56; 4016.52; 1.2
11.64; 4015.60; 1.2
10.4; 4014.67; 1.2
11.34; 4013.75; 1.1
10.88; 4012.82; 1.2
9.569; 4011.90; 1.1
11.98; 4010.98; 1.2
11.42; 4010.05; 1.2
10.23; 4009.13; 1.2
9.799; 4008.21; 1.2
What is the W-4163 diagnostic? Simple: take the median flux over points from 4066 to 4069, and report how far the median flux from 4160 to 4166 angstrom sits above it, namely 1.4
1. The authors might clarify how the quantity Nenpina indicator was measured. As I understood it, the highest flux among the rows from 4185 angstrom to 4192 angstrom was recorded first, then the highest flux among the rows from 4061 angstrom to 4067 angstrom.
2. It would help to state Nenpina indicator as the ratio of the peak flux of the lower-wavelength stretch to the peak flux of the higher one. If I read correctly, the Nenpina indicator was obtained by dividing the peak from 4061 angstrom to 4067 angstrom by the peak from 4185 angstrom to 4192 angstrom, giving 0.923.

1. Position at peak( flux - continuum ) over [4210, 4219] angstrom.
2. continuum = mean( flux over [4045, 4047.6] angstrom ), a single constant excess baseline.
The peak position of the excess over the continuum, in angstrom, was 4211.63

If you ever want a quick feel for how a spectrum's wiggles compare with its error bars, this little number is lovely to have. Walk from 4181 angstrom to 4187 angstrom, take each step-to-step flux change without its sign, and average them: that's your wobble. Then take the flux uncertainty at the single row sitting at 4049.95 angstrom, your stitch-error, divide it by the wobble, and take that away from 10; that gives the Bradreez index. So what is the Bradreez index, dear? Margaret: 8.55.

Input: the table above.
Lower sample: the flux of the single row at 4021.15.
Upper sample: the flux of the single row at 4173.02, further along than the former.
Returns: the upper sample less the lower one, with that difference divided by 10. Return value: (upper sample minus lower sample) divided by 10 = -0.28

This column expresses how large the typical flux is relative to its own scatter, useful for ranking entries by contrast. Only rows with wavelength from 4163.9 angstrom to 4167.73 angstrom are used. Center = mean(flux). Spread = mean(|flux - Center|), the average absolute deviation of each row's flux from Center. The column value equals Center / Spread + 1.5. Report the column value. 10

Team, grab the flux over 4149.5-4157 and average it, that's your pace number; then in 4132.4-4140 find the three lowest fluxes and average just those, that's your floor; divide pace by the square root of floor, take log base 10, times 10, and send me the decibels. 5.12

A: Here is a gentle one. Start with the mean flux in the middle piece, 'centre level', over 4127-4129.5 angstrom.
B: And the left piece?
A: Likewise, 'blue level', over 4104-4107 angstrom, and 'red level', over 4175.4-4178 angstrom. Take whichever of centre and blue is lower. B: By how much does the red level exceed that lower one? -0.1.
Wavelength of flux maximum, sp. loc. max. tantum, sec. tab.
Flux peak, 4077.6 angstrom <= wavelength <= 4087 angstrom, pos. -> 4082.72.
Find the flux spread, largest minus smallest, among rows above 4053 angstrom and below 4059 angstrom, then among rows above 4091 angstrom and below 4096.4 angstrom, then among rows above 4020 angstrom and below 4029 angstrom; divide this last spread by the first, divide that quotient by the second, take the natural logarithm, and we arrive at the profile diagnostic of -1.33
